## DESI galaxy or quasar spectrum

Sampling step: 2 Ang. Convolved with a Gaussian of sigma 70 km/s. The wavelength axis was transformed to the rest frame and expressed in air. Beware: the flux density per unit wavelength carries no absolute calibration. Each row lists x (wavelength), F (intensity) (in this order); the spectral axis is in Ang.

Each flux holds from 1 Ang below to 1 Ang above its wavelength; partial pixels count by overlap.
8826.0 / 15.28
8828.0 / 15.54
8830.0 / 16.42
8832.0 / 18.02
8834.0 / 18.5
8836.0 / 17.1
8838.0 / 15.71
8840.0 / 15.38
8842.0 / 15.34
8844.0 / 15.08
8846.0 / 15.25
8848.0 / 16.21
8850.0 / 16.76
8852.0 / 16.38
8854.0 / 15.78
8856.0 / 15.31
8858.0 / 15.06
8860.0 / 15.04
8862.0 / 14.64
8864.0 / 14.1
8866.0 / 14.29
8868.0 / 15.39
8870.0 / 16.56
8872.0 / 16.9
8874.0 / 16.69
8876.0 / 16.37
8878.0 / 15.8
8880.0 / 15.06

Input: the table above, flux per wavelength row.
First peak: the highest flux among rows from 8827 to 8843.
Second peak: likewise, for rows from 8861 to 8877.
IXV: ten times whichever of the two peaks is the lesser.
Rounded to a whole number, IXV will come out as 169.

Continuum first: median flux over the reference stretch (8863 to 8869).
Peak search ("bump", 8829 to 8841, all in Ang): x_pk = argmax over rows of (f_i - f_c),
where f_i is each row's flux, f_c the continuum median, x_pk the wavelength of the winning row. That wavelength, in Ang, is 8834.0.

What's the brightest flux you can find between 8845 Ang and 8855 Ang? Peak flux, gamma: 16.76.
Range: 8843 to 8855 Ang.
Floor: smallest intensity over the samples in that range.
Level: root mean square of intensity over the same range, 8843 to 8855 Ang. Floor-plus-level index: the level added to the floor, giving 31.0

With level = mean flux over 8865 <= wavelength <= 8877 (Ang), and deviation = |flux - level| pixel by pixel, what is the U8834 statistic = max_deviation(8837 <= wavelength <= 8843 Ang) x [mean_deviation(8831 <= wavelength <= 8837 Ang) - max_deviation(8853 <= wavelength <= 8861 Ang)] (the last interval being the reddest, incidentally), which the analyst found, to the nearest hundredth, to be 0.59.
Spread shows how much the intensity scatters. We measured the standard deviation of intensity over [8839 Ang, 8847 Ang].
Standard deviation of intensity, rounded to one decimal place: 0.1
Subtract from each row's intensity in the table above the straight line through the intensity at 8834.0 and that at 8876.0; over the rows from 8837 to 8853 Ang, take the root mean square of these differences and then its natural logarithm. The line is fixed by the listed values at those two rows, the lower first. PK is 0.83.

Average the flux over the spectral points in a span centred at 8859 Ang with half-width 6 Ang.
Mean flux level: 15.0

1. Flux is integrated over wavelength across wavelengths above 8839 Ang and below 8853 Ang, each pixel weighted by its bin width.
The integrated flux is 221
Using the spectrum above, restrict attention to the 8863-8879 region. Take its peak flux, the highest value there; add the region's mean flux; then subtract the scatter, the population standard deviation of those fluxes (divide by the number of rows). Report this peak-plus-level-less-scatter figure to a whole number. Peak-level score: 32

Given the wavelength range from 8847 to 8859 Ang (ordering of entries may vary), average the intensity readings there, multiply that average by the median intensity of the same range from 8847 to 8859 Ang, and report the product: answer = 255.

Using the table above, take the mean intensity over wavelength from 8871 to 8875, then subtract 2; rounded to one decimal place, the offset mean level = 14.8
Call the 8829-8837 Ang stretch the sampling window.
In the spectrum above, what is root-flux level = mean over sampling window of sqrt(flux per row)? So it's 4.18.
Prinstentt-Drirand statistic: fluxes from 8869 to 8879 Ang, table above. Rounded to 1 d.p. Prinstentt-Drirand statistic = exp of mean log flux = 16.5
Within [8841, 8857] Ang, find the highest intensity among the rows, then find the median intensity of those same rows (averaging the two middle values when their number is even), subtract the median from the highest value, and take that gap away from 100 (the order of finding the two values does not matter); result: 98.80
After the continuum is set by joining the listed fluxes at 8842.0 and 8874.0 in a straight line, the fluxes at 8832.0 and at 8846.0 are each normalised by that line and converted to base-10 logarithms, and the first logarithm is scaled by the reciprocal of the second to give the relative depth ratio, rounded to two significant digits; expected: -11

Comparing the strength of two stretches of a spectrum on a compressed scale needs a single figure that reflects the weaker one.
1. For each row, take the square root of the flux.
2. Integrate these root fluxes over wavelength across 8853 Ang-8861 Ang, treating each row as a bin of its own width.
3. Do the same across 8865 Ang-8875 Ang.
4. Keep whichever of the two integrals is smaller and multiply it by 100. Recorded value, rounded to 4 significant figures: 3129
